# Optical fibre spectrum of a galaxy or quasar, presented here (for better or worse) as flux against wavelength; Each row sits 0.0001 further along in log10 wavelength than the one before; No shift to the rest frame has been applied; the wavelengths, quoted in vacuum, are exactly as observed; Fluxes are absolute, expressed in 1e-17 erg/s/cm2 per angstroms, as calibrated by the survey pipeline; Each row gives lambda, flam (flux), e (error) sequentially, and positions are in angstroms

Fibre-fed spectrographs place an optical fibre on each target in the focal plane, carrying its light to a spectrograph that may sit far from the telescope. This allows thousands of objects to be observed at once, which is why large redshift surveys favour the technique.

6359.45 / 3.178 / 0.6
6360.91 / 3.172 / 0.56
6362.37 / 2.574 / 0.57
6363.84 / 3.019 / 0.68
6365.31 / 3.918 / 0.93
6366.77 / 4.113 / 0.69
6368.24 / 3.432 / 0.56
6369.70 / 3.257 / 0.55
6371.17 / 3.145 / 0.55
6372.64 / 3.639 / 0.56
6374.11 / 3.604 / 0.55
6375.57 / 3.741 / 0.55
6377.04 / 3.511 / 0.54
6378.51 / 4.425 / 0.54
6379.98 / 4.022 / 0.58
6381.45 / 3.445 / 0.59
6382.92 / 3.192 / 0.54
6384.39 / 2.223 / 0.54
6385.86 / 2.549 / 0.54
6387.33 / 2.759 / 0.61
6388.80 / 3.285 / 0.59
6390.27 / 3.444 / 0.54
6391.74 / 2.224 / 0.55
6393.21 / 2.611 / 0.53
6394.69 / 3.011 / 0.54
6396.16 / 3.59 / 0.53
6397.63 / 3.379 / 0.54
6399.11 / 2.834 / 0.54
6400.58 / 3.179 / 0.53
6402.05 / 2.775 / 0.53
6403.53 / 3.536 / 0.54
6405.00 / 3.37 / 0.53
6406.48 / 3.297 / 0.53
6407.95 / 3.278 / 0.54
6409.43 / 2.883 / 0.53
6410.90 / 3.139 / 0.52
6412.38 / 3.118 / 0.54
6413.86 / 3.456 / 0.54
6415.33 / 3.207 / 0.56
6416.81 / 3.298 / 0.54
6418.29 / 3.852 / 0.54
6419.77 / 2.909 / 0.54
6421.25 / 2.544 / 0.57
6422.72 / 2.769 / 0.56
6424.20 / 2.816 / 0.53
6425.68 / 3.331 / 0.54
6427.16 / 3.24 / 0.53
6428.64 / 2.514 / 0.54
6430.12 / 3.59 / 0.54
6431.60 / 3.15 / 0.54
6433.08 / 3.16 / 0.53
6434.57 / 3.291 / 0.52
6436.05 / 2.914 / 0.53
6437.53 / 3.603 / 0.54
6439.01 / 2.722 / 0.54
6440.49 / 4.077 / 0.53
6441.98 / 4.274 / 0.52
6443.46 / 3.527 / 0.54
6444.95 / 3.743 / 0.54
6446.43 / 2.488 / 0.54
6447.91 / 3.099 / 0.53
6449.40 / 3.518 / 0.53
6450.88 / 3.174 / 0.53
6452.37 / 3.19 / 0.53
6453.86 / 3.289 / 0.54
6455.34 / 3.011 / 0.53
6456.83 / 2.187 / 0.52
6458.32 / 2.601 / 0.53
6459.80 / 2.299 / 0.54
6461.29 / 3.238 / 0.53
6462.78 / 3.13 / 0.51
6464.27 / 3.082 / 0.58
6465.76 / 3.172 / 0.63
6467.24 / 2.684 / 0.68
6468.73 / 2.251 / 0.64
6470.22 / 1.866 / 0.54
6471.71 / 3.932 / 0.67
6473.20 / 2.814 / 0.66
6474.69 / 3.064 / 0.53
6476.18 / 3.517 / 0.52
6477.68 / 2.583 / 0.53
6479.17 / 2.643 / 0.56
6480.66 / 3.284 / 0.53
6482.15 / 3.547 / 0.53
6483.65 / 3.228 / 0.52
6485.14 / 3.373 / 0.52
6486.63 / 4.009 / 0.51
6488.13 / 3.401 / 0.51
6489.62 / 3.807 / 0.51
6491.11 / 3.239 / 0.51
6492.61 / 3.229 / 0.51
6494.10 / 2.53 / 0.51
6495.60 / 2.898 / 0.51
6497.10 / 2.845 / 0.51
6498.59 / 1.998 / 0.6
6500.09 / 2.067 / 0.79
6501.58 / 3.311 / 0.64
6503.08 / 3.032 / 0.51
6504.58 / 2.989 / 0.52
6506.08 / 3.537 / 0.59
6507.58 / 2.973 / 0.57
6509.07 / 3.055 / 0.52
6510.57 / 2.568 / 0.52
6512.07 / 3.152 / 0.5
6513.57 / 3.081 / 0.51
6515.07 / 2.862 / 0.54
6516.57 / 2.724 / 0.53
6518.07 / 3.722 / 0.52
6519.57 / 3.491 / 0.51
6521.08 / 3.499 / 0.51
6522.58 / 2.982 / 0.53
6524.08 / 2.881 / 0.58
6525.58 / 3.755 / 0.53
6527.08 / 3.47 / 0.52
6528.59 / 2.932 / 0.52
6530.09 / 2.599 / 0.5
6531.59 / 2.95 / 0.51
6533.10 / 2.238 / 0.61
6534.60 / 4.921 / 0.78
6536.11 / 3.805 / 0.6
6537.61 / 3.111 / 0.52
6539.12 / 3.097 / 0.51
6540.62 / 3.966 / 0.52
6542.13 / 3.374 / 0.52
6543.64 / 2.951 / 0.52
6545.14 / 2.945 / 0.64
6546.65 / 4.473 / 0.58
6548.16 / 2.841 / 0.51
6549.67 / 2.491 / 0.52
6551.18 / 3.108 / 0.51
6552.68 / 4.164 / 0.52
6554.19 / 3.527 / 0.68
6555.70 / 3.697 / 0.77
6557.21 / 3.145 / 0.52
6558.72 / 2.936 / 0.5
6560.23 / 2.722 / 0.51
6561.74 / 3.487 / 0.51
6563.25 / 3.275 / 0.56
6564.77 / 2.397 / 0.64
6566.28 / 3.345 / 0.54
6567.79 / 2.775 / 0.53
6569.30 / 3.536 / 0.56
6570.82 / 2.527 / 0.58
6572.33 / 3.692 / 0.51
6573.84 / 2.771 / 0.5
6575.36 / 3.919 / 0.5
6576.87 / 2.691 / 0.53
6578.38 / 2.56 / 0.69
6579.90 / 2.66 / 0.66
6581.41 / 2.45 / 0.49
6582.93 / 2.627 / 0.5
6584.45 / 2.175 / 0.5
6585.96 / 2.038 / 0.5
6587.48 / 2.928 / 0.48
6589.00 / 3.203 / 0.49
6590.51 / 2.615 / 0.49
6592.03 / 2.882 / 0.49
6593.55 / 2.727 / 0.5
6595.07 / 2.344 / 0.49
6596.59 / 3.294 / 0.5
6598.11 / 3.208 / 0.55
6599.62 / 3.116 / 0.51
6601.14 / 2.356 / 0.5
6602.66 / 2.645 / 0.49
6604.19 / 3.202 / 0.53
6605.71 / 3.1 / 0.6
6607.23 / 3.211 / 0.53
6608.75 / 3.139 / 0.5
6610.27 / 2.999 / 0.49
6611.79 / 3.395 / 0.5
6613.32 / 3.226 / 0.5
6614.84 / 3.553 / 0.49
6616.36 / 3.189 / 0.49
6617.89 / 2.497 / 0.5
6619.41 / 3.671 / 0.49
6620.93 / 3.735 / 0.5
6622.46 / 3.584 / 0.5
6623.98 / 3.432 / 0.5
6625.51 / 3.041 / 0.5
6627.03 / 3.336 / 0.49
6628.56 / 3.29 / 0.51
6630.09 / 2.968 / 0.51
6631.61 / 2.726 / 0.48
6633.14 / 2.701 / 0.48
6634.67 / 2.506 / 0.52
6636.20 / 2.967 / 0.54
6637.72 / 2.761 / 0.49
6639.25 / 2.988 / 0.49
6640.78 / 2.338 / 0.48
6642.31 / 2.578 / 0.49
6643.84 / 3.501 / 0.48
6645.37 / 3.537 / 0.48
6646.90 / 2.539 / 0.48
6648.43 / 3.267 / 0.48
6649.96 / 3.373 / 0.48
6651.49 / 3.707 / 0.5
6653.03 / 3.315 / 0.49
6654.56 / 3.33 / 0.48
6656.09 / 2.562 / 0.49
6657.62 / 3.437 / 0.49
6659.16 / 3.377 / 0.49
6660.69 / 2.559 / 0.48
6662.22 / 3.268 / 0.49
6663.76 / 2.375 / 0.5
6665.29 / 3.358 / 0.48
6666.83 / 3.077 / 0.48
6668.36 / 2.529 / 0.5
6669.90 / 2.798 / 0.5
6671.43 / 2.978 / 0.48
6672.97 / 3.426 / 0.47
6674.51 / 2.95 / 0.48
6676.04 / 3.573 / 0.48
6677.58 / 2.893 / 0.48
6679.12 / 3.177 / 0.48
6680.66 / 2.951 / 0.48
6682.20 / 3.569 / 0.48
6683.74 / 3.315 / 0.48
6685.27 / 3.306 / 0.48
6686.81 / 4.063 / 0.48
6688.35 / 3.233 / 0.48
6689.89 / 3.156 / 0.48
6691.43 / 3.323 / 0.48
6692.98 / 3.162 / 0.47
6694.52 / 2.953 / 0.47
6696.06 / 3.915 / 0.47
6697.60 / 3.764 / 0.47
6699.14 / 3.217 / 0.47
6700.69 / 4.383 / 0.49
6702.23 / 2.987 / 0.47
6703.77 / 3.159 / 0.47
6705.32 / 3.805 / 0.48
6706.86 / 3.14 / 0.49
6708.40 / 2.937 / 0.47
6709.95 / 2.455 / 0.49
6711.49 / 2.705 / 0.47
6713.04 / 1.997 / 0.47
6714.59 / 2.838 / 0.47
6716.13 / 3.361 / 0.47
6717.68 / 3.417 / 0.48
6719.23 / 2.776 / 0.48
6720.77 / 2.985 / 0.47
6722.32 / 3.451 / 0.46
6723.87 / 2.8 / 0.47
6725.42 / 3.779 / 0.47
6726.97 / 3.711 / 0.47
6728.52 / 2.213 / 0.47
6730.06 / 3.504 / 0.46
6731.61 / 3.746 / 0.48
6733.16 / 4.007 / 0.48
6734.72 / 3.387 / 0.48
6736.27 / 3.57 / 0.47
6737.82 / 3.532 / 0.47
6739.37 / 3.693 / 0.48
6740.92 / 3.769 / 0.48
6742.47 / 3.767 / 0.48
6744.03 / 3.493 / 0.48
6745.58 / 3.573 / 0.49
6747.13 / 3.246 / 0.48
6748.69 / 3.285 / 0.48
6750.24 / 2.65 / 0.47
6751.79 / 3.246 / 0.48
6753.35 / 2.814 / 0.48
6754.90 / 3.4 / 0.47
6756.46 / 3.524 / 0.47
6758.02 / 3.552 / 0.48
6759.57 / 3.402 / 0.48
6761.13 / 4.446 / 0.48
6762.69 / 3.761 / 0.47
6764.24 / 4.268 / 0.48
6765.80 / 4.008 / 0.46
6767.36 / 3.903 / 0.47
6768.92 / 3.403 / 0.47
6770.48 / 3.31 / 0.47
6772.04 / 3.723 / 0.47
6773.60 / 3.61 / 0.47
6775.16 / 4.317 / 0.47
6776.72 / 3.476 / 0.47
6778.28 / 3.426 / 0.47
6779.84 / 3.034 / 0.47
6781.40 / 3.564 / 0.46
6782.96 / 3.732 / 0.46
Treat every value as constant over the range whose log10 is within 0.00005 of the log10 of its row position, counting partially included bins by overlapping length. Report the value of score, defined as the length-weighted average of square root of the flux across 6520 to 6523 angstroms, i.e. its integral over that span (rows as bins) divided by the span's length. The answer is 1.81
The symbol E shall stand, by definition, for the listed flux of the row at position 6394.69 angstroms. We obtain 3.011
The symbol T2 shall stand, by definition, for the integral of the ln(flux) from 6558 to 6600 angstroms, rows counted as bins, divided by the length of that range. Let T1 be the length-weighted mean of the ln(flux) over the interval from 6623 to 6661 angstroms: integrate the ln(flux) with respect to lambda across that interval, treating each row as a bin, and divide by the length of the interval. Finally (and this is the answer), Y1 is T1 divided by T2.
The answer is 1.06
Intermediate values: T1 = 1.11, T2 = 1.05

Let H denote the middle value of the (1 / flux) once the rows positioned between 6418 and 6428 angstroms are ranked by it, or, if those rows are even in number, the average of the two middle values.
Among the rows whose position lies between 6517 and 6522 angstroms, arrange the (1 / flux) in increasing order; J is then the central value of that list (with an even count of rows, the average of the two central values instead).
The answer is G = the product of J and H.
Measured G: 0.098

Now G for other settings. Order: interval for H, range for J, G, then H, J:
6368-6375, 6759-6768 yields 0.074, 0.291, 0.25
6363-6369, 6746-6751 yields 0.084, 0.273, 0.31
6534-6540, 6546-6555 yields 0.088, 0.292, 0.30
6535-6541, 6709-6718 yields 0.105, 0.292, 0.36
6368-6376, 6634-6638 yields 0.103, 0.284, 0.36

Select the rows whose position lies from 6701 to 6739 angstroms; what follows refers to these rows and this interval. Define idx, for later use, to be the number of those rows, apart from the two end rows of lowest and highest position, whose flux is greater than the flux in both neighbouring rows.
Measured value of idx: 7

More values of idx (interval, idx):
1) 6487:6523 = 8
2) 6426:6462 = 8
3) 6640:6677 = 7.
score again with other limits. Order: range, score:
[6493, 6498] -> 1.66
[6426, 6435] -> 1.77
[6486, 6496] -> 1.81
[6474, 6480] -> 1.71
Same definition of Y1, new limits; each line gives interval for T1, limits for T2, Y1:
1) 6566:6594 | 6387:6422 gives 0.91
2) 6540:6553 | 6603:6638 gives 1.04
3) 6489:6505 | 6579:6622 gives 0.98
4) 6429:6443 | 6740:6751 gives 0.99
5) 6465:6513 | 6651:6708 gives 0.93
